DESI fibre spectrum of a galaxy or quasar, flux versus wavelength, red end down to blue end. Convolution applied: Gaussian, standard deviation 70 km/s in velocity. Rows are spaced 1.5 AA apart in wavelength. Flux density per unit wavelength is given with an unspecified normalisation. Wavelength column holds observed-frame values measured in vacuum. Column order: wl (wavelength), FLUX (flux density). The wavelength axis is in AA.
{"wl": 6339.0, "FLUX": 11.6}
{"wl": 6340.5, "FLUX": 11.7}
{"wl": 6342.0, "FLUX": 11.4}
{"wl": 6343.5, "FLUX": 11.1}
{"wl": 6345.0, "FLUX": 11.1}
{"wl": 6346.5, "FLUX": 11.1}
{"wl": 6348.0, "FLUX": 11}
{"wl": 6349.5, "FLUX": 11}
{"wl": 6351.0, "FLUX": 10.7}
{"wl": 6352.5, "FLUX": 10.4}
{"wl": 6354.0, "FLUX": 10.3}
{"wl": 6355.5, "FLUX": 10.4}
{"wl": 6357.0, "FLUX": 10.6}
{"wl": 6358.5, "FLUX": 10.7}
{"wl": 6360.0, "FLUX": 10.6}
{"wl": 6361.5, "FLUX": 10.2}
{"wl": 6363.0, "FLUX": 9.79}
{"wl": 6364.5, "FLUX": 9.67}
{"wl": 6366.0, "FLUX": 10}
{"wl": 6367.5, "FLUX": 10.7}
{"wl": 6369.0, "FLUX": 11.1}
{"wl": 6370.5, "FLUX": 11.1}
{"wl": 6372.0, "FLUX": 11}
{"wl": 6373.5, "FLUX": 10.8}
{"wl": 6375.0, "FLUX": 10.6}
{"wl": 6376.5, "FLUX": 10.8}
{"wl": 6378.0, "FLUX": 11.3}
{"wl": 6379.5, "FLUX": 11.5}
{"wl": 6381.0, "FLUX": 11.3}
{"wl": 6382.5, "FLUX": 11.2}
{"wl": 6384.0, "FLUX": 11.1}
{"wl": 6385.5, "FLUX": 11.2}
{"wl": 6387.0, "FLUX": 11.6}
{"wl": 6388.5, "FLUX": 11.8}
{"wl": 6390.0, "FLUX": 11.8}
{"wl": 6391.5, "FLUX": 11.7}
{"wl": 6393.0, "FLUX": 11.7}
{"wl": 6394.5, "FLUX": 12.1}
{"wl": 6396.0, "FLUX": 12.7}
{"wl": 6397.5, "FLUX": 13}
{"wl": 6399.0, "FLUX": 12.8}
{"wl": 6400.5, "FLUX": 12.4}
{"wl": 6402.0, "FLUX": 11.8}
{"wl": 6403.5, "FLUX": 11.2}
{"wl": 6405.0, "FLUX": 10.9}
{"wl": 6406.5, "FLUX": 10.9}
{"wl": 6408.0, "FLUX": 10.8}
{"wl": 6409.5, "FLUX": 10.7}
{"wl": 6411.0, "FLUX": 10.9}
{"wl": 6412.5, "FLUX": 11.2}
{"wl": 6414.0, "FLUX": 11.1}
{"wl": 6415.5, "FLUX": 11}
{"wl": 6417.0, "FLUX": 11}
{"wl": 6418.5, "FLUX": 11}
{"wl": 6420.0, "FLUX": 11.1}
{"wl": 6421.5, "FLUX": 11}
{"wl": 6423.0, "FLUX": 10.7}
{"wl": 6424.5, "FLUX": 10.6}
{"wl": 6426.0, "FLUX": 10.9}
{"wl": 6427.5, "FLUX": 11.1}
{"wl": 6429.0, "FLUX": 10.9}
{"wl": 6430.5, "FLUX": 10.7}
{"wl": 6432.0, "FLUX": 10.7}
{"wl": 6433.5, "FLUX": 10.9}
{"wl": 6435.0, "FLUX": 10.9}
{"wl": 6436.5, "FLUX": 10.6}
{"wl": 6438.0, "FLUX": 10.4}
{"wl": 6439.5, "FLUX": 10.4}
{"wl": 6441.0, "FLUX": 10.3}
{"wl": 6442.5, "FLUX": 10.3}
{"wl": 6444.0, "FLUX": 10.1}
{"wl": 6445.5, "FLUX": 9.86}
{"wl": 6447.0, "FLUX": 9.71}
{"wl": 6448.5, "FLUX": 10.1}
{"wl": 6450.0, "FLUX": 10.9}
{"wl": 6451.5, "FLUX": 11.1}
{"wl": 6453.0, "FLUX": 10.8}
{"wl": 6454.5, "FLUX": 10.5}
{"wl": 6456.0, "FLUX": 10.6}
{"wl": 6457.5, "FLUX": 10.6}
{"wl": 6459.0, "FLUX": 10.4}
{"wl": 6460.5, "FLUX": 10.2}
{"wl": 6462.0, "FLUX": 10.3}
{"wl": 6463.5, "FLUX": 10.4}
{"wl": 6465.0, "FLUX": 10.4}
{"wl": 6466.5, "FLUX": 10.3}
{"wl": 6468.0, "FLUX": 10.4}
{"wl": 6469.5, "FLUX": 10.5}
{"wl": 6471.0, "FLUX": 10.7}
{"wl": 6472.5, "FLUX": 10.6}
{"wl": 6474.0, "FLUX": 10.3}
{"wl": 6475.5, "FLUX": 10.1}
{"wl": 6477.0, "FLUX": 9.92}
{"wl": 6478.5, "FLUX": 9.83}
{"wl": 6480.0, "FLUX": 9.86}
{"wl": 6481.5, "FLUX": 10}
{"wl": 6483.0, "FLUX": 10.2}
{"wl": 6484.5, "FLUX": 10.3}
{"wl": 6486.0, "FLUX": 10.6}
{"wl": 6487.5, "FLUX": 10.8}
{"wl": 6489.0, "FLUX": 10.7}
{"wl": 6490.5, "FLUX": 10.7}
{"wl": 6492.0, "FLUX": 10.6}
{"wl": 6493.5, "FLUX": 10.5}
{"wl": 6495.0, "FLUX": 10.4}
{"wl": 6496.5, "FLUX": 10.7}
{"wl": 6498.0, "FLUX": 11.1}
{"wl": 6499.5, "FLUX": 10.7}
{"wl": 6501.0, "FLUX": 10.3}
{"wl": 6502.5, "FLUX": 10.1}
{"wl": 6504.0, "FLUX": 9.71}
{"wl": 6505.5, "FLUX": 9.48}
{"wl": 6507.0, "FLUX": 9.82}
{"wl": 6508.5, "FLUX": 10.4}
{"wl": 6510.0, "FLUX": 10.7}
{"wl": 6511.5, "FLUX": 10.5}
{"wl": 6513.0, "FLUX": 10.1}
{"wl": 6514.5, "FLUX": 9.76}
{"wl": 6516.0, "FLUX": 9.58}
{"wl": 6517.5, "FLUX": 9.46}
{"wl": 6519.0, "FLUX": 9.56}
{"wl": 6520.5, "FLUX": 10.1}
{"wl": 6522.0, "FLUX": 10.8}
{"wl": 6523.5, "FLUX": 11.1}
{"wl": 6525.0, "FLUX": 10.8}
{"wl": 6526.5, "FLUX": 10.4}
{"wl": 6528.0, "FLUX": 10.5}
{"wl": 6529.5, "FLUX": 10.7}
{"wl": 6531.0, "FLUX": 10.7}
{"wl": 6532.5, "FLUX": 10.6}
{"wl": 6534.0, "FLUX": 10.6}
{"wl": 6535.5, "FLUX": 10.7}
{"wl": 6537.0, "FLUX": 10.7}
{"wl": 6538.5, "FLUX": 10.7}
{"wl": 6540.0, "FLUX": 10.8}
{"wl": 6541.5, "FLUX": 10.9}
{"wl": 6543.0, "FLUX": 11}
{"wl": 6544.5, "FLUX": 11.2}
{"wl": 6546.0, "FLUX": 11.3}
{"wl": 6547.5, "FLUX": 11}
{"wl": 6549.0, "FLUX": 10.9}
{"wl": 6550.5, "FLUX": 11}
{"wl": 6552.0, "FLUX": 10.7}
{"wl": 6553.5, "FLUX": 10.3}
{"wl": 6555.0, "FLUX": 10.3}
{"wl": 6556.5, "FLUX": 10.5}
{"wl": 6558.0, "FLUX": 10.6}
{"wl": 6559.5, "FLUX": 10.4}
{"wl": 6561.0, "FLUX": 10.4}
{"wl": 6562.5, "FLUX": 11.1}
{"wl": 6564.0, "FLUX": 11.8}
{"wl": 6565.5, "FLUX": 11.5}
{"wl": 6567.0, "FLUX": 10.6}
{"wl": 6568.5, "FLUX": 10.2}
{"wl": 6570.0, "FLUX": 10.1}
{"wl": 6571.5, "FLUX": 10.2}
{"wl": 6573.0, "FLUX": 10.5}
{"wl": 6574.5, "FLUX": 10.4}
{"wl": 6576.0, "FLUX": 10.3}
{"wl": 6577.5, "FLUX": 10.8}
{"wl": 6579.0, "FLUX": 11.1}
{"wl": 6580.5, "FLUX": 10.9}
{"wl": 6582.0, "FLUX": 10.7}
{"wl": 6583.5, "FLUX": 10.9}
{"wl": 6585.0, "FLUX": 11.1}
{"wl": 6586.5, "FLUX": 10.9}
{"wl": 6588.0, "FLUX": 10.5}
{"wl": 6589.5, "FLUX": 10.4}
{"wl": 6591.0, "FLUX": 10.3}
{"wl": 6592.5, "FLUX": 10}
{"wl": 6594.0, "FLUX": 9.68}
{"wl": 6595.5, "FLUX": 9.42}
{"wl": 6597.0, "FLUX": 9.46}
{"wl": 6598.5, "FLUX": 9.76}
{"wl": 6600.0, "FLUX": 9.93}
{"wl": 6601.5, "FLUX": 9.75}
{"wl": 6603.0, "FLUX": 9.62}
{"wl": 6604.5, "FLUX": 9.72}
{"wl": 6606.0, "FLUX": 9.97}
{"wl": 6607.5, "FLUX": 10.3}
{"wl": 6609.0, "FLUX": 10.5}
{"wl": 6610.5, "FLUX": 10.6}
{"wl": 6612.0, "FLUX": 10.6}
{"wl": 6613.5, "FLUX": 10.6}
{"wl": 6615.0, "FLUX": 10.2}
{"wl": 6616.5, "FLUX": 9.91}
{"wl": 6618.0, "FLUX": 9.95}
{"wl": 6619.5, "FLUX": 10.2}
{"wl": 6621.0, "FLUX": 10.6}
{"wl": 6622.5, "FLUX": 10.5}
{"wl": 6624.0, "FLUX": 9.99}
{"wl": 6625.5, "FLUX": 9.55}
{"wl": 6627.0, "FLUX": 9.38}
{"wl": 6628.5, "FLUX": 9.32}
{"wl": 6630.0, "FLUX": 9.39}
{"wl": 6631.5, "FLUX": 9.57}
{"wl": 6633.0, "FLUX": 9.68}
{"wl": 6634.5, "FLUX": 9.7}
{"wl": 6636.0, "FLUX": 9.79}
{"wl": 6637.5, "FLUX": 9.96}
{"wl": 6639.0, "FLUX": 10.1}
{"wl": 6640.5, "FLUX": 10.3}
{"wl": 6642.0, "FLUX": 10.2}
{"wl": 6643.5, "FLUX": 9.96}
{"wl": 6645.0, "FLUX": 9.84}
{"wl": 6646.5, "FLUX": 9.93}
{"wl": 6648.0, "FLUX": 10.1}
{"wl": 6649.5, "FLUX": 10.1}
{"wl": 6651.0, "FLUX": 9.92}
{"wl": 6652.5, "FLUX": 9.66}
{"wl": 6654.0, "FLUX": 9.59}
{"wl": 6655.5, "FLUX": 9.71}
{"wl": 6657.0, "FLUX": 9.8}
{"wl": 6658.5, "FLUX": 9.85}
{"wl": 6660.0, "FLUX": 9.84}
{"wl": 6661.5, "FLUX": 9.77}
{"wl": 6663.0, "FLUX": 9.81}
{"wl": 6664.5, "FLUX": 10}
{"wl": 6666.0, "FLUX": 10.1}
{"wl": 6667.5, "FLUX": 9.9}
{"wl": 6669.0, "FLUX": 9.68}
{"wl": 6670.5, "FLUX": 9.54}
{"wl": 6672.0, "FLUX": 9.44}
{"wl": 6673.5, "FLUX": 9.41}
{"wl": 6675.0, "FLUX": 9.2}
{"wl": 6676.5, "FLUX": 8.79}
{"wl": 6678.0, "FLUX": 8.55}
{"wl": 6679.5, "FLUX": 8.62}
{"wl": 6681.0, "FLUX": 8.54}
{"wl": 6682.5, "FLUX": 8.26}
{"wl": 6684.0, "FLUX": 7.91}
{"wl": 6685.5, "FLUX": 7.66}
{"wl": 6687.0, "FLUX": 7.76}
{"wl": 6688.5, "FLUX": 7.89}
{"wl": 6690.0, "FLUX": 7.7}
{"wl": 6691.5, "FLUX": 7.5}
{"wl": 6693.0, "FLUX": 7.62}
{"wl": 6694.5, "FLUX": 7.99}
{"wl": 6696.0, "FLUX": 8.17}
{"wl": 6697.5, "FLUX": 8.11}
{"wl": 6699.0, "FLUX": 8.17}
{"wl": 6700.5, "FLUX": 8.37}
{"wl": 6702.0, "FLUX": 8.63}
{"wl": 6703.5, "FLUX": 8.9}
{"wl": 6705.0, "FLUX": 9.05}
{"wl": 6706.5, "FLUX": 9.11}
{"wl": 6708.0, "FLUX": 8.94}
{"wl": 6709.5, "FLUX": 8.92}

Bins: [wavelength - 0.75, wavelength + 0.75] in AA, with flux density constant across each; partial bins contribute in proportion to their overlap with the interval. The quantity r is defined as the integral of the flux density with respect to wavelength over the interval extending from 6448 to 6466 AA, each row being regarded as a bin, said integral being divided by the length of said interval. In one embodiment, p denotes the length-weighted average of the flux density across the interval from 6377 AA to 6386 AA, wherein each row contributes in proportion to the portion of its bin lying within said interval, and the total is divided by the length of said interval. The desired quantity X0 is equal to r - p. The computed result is -0.7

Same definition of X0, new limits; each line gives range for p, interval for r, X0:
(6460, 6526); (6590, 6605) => -0.5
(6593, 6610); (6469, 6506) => 0.5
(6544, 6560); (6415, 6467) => -0.2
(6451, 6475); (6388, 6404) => 1.6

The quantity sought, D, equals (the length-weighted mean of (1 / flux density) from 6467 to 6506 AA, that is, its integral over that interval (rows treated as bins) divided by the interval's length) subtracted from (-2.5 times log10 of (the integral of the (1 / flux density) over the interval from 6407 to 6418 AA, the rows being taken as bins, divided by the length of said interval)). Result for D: 2.50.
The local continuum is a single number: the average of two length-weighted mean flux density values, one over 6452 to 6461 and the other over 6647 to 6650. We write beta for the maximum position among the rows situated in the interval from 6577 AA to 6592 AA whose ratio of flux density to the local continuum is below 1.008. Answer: 6591.0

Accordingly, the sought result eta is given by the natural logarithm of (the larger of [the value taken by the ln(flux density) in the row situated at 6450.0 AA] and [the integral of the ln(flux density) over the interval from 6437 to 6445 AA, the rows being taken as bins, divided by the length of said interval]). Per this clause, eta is 0.871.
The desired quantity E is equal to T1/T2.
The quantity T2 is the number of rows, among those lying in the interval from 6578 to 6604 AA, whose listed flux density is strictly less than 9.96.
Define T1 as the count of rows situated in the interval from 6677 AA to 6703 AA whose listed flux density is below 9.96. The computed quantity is 2.4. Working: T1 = 17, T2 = 7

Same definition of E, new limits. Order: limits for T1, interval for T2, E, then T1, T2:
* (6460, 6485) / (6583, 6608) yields 0.4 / 3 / 8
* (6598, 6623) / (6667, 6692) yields 0.4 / 7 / 17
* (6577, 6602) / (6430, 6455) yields 3.0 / 6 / 2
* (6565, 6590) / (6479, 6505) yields 0.0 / 0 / 2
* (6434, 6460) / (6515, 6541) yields 0.7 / 2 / 3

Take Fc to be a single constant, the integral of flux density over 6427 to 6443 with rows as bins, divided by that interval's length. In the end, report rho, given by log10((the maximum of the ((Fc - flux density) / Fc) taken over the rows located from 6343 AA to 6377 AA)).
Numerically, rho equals -1.03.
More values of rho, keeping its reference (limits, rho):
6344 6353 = -1.62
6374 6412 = -2.30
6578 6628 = -0.92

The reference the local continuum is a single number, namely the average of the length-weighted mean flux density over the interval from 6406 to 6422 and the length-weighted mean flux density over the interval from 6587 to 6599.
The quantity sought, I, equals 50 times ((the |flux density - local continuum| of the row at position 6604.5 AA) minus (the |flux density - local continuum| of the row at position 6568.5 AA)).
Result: 24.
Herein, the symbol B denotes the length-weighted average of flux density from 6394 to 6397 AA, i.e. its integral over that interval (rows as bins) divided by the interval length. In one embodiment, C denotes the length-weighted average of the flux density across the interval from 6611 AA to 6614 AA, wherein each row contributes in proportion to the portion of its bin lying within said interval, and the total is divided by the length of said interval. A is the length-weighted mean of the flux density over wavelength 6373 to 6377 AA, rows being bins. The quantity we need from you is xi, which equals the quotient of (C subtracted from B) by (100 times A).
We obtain 0.0017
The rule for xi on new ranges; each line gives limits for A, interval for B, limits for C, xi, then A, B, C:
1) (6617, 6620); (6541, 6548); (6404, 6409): 0.0002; 10.1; 11.1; 10.9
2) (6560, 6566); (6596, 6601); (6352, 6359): -0.0007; 11.2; 9.7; 10.5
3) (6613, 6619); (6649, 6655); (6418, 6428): -0.0011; 10.1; 9.8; 10.9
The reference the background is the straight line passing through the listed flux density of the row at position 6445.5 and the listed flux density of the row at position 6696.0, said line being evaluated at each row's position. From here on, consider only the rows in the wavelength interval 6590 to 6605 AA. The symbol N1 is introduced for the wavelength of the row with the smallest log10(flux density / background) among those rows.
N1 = 6595.5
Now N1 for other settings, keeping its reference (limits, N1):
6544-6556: 6553.5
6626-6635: 6628.5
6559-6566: 6559.5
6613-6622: 6616.5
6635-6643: 6636.0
